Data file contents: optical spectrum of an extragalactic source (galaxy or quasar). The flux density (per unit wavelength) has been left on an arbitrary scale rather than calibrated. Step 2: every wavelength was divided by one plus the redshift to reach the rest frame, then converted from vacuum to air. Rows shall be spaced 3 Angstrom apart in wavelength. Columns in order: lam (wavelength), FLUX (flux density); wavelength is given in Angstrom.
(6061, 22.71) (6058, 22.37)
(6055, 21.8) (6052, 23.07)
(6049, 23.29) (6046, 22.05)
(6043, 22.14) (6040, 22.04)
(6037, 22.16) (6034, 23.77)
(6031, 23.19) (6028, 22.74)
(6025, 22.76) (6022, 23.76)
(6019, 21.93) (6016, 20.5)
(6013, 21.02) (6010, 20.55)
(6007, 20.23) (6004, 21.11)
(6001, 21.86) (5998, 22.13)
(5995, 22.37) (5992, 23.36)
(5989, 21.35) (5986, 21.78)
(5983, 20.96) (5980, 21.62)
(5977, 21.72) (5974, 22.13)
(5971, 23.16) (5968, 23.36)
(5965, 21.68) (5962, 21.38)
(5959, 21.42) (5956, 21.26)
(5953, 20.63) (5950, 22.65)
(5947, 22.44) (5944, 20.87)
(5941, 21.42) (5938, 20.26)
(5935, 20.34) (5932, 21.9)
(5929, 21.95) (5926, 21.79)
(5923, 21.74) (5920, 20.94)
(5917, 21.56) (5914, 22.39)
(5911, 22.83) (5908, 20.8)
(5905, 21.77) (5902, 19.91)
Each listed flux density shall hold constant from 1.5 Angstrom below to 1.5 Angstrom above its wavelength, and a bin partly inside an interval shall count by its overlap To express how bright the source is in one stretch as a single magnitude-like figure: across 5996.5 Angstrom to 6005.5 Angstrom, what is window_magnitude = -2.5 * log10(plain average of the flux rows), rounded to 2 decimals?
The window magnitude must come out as -3.34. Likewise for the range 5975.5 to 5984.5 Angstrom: -3.33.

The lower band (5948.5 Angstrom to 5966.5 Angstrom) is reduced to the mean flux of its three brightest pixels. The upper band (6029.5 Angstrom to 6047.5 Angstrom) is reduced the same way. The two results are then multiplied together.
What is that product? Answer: 505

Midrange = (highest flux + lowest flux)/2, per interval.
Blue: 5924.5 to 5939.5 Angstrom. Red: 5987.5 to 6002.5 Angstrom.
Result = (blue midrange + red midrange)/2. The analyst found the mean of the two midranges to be 21.7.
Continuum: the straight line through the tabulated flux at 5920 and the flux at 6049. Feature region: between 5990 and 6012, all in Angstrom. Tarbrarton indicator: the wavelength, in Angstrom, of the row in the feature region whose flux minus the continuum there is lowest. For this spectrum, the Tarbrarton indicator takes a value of 6007 Angstrom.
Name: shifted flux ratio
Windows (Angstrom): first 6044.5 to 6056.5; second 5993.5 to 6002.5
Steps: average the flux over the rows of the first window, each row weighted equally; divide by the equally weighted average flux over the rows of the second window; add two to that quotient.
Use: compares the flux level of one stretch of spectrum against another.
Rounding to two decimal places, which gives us 3.02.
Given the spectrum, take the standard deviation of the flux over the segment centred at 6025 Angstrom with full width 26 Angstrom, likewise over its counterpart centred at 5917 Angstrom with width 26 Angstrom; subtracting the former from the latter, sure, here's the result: -0.5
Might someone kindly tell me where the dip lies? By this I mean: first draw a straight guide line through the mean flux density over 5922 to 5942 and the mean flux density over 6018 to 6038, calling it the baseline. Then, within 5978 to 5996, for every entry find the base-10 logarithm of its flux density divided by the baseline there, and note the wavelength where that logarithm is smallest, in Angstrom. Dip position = 5983 Angstrom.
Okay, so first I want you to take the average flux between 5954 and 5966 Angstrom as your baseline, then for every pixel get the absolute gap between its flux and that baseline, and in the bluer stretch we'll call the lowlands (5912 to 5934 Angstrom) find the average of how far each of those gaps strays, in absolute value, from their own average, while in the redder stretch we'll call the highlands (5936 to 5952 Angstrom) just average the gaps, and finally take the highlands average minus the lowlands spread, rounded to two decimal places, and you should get 0.63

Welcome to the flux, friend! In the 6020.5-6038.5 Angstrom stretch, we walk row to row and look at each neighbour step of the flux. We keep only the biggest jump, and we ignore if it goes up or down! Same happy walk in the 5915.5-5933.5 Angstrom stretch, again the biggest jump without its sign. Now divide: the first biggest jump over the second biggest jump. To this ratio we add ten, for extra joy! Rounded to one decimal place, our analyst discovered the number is 12.0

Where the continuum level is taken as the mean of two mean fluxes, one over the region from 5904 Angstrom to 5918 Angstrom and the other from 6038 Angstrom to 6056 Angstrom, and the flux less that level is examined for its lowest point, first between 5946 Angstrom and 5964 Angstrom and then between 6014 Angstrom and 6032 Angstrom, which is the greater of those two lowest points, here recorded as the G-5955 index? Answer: -1.5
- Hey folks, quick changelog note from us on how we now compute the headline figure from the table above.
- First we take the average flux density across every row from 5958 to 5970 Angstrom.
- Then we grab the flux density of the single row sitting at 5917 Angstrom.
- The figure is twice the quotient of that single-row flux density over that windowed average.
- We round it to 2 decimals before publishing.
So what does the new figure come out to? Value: 1.96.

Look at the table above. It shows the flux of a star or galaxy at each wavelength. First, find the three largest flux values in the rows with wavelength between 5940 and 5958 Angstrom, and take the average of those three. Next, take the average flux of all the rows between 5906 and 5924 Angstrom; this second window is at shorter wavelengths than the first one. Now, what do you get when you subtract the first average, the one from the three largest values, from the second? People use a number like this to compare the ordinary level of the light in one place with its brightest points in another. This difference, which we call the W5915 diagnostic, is -0.46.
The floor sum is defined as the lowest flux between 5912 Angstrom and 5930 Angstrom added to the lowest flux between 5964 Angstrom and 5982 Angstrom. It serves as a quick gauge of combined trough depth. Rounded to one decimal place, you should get 42.6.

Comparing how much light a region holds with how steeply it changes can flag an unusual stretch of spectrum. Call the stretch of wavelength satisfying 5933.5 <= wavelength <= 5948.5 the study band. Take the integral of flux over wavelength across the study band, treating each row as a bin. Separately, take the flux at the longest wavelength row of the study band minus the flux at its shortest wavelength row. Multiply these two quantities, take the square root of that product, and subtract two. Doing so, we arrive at 24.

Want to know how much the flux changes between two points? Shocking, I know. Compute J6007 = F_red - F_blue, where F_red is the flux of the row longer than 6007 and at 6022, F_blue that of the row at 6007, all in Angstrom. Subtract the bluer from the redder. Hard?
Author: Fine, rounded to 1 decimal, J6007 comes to 3.5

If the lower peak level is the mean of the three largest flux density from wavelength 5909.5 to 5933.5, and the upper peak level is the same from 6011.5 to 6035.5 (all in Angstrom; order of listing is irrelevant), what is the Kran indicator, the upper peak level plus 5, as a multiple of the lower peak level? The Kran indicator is 1.276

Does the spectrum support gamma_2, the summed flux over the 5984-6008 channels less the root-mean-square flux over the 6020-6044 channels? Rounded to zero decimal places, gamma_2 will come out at 151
